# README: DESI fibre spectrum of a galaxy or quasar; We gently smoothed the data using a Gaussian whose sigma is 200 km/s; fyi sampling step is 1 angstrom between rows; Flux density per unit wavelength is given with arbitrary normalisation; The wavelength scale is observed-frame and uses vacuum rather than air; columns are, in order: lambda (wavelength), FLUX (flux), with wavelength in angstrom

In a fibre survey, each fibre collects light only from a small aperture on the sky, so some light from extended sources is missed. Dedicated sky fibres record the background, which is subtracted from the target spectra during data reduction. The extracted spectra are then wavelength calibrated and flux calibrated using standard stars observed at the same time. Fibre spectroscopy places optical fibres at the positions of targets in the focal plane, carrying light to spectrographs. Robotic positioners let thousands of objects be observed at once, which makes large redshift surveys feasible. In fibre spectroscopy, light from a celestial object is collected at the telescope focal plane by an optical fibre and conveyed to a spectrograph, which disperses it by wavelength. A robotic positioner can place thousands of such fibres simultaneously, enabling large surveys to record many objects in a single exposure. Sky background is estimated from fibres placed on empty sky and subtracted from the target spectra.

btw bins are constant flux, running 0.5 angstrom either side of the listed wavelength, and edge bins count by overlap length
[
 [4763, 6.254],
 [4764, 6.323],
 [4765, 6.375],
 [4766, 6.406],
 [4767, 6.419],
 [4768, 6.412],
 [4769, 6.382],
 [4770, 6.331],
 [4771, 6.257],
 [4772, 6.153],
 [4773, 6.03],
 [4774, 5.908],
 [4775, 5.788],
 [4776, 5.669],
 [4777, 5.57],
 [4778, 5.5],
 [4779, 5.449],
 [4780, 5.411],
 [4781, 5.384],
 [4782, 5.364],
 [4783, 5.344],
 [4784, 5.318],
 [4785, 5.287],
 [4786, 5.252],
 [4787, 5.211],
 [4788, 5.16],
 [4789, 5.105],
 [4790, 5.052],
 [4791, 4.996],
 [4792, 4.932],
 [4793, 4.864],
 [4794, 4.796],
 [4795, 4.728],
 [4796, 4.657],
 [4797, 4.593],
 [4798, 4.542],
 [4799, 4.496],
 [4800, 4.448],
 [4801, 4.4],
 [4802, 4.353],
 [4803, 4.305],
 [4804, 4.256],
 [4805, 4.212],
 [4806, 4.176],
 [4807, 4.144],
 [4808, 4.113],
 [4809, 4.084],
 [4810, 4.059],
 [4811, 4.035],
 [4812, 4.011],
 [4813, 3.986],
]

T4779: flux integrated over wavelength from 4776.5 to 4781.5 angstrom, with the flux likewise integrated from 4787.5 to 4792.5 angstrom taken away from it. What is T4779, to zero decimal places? 2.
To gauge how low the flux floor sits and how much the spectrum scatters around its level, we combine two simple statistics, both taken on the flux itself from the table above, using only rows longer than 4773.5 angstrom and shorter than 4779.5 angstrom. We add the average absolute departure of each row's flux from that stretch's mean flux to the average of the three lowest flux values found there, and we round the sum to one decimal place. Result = 5.6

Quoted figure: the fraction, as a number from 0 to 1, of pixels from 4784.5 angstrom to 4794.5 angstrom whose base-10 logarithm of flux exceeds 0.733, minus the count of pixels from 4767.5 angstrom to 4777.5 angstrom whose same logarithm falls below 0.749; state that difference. -1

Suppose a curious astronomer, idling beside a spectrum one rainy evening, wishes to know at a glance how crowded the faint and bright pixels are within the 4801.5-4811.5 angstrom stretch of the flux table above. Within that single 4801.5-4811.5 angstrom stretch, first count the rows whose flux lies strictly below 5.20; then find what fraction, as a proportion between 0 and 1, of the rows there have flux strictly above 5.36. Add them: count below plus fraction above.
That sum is 10.0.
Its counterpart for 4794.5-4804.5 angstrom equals 10.0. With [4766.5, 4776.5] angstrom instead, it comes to 1.0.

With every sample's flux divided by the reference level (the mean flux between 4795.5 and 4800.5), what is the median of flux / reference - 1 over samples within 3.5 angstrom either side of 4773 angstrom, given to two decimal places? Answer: 0.33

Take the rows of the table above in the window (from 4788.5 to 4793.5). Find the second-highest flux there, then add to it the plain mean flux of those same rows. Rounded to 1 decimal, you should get 10.0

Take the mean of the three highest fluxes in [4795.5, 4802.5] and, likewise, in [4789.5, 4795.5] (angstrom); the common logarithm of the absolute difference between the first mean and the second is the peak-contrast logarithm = -0.40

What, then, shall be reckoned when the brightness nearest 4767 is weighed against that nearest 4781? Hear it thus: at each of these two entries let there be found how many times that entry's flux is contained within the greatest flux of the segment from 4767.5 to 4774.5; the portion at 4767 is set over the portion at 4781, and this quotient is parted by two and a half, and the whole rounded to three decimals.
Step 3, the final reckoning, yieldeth 0.336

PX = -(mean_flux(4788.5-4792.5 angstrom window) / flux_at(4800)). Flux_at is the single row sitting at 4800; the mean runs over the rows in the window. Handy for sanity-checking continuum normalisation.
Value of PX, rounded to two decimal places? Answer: -1.13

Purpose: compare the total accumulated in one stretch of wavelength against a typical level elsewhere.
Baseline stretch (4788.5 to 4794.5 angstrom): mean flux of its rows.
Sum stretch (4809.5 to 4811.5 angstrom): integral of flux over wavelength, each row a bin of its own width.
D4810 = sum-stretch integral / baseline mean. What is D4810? 1.6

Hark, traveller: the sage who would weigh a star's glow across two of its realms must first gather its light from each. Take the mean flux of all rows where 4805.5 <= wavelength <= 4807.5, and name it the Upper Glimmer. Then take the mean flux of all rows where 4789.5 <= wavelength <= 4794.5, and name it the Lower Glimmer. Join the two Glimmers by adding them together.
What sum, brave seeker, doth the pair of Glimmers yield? 9.1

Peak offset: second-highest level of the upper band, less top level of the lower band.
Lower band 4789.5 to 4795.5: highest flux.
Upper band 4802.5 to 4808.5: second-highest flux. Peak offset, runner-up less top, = -0.80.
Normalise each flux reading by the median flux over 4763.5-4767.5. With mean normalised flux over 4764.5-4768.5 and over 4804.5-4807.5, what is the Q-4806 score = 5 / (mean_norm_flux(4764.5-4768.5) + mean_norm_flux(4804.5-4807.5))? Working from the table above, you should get 3.02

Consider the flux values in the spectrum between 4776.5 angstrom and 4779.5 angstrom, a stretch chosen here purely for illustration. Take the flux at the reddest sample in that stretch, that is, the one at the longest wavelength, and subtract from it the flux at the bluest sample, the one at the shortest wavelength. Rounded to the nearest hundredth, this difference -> -0.12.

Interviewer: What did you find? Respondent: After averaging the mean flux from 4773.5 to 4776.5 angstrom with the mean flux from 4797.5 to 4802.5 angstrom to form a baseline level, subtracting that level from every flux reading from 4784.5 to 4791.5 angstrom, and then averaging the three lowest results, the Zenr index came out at -0.1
